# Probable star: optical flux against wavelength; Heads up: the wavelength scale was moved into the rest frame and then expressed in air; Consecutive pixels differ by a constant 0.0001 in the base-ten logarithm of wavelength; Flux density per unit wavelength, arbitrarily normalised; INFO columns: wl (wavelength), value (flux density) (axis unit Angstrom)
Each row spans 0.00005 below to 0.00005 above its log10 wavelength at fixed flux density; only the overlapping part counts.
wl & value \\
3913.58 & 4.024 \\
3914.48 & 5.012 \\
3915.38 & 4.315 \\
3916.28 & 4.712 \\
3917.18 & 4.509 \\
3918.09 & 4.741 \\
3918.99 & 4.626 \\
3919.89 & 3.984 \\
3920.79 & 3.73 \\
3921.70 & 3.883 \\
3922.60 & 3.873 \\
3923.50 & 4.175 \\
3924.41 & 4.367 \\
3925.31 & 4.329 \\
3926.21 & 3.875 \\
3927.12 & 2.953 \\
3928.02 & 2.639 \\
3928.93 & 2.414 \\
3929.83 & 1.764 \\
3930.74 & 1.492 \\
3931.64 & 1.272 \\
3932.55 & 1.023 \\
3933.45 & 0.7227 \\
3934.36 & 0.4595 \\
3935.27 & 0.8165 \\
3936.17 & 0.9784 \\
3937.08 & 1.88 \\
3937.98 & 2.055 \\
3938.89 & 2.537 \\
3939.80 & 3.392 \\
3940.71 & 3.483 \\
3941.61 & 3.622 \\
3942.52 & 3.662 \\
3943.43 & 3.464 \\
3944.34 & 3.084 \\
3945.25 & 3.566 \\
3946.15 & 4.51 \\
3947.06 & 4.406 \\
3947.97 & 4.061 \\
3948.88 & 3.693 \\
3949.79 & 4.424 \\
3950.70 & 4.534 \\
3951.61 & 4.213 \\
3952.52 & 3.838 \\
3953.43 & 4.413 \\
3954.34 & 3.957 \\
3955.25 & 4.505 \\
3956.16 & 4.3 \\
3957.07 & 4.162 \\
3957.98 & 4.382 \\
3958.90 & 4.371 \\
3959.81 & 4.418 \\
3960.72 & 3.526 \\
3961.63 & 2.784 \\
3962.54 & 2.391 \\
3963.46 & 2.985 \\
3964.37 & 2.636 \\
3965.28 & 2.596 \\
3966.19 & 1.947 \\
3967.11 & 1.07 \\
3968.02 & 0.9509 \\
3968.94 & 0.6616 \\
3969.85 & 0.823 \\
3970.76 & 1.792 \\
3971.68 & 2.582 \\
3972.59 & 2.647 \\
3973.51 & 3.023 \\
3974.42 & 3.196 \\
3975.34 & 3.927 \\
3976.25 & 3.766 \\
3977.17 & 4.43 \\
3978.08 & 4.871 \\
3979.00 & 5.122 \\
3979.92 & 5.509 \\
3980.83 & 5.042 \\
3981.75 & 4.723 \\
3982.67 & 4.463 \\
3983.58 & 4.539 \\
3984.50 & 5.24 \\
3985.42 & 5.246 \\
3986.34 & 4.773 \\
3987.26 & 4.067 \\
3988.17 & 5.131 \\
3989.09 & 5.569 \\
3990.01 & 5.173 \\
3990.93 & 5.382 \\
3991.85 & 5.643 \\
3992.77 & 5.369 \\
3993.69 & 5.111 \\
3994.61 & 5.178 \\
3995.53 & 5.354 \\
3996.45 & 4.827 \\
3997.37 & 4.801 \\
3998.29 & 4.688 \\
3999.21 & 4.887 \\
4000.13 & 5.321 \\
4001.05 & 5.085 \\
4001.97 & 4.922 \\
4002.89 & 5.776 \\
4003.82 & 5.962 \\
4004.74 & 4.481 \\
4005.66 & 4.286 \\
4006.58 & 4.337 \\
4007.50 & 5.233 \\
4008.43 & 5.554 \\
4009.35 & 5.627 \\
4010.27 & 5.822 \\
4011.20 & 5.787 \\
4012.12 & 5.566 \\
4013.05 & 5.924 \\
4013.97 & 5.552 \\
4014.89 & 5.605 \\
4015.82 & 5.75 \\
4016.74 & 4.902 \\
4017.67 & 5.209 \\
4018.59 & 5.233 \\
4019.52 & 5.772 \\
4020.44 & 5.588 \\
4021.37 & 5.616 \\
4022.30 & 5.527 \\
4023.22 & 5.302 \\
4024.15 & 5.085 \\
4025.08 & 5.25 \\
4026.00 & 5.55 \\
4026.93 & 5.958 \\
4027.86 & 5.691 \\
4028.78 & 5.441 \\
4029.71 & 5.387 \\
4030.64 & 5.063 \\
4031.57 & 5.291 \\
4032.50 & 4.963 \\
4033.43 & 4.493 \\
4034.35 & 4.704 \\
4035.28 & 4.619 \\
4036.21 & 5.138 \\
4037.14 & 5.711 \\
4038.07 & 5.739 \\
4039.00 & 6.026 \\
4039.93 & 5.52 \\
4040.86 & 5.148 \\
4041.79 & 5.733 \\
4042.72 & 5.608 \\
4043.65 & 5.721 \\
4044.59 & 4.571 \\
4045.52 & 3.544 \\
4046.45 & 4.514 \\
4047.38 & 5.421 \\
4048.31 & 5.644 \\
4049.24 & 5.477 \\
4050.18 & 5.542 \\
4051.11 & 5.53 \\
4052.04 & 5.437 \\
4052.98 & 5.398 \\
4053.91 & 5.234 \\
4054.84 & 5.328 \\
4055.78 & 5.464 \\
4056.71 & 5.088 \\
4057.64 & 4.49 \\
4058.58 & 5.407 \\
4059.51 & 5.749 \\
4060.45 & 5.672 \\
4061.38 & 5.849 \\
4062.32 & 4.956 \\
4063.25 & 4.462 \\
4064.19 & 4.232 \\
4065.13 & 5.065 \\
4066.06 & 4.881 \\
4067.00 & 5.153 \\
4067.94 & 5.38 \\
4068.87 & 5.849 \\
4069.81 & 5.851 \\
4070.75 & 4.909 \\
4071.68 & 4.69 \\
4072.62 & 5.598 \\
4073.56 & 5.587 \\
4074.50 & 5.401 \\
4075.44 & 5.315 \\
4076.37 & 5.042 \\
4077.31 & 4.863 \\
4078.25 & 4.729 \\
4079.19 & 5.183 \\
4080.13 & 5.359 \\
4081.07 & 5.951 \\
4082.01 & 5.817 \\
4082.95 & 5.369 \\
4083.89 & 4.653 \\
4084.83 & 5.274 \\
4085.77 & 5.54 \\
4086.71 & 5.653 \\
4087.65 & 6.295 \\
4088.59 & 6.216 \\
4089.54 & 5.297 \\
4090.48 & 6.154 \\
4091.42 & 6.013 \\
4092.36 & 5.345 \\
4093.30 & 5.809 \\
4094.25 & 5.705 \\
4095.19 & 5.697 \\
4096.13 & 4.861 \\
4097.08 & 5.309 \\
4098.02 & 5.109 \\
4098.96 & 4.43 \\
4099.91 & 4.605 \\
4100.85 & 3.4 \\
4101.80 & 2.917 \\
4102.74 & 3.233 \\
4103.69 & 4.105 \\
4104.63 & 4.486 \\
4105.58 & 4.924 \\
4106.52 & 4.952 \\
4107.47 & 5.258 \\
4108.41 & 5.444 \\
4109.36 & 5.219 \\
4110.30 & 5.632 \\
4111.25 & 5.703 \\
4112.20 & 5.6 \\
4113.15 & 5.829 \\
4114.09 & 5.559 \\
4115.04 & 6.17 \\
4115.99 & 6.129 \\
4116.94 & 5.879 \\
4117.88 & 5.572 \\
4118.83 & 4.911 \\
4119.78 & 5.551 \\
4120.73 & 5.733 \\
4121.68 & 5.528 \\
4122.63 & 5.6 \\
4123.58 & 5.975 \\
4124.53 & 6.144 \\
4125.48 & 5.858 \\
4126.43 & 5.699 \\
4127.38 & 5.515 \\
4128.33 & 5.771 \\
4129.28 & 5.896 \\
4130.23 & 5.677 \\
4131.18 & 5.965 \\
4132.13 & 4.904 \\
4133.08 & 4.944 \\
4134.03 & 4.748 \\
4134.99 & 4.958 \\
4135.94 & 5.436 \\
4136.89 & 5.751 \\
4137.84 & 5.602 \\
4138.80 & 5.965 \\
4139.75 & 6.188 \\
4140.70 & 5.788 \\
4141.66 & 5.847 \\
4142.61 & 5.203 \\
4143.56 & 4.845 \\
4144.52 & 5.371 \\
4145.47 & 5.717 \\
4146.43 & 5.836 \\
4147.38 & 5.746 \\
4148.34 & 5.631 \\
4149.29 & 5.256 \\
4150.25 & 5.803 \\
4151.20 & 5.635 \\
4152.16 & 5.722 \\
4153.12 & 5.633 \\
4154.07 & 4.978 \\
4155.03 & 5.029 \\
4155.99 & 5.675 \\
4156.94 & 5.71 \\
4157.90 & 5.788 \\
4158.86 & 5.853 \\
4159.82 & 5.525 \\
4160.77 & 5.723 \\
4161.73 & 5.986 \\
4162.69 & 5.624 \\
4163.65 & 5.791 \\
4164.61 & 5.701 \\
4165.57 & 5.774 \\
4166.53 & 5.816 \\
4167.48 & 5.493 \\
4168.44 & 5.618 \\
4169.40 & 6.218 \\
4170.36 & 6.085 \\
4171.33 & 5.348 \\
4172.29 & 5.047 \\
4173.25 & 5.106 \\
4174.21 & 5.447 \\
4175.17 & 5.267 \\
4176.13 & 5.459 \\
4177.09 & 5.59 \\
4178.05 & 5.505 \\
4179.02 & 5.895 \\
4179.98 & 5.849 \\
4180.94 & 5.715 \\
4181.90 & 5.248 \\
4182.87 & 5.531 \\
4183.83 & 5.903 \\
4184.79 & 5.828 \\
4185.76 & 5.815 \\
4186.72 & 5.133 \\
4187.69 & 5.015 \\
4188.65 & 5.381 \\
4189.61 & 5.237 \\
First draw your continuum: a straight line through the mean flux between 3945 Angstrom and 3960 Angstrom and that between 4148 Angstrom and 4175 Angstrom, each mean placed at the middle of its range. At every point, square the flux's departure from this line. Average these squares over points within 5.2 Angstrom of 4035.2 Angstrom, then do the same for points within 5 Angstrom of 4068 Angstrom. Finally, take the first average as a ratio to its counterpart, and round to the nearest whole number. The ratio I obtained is 2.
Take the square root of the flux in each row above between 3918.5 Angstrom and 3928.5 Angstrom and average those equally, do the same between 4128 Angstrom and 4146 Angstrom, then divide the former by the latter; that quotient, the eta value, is 0.84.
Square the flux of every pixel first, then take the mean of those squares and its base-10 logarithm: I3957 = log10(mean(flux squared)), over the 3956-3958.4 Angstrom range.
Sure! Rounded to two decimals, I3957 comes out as 1.26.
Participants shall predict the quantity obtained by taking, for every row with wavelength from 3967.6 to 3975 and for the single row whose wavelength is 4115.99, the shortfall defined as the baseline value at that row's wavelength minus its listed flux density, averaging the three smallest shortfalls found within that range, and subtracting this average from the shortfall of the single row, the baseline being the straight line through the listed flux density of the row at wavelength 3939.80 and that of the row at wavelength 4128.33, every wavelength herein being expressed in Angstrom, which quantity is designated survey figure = -1.38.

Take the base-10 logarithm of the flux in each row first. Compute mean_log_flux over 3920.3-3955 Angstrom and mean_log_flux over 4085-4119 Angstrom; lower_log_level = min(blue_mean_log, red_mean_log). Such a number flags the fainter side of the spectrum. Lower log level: 0.4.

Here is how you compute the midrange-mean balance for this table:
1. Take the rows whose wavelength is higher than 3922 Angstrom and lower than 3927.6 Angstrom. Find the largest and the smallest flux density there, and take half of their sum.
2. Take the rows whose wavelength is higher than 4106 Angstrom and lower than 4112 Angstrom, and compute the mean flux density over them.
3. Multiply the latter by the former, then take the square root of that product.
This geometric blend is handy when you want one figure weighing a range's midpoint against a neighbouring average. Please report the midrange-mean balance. 4.4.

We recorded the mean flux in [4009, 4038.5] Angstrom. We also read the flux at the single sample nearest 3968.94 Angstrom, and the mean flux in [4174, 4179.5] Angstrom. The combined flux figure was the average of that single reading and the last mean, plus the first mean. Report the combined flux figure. 8.5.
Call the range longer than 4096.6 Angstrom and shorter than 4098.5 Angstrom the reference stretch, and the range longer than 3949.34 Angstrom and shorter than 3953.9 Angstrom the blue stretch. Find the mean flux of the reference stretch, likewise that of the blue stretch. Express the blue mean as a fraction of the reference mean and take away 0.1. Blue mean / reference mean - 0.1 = 0.72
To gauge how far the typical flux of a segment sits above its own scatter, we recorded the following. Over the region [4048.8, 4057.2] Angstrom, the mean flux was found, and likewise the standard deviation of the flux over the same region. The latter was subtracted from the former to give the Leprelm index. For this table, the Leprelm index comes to 5.2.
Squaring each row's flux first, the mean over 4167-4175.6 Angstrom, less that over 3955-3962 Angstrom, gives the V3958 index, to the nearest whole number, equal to 14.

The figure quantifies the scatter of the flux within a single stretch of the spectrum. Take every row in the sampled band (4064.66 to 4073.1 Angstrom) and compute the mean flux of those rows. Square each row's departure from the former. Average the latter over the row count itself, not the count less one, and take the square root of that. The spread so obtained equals 0.40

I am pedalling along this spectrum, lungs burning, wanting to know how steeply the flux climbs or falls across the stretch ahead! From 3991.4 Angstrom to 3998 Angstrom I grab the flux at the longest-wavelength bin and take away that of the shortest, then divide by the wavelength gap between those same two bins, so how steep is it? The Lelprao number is -0.15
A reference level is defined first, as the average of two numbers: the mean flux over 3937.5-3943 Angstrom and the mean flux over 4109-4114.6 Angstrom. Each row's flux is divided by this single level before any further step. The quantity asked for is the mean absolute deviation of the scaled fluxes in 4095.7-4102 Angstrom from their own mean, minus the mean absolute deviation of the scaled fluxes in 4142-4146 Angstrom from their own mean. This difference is 0.10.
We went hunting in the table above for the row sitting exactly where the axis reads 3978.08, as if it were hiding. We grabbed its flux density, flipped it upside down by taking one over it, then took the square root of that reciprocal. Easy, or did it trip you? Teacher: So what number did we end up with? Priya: 0.45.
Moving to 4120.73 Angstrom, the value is 0.42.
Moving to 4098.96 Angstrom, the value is 0.48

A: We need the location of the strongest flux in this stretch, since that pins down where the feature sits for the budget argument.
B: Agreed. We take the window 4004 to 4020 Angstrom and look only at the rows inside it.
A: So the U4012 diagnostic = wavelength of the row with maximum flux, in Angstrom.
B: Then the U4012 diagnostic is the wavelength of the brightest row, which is 4013.05 Angstrom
